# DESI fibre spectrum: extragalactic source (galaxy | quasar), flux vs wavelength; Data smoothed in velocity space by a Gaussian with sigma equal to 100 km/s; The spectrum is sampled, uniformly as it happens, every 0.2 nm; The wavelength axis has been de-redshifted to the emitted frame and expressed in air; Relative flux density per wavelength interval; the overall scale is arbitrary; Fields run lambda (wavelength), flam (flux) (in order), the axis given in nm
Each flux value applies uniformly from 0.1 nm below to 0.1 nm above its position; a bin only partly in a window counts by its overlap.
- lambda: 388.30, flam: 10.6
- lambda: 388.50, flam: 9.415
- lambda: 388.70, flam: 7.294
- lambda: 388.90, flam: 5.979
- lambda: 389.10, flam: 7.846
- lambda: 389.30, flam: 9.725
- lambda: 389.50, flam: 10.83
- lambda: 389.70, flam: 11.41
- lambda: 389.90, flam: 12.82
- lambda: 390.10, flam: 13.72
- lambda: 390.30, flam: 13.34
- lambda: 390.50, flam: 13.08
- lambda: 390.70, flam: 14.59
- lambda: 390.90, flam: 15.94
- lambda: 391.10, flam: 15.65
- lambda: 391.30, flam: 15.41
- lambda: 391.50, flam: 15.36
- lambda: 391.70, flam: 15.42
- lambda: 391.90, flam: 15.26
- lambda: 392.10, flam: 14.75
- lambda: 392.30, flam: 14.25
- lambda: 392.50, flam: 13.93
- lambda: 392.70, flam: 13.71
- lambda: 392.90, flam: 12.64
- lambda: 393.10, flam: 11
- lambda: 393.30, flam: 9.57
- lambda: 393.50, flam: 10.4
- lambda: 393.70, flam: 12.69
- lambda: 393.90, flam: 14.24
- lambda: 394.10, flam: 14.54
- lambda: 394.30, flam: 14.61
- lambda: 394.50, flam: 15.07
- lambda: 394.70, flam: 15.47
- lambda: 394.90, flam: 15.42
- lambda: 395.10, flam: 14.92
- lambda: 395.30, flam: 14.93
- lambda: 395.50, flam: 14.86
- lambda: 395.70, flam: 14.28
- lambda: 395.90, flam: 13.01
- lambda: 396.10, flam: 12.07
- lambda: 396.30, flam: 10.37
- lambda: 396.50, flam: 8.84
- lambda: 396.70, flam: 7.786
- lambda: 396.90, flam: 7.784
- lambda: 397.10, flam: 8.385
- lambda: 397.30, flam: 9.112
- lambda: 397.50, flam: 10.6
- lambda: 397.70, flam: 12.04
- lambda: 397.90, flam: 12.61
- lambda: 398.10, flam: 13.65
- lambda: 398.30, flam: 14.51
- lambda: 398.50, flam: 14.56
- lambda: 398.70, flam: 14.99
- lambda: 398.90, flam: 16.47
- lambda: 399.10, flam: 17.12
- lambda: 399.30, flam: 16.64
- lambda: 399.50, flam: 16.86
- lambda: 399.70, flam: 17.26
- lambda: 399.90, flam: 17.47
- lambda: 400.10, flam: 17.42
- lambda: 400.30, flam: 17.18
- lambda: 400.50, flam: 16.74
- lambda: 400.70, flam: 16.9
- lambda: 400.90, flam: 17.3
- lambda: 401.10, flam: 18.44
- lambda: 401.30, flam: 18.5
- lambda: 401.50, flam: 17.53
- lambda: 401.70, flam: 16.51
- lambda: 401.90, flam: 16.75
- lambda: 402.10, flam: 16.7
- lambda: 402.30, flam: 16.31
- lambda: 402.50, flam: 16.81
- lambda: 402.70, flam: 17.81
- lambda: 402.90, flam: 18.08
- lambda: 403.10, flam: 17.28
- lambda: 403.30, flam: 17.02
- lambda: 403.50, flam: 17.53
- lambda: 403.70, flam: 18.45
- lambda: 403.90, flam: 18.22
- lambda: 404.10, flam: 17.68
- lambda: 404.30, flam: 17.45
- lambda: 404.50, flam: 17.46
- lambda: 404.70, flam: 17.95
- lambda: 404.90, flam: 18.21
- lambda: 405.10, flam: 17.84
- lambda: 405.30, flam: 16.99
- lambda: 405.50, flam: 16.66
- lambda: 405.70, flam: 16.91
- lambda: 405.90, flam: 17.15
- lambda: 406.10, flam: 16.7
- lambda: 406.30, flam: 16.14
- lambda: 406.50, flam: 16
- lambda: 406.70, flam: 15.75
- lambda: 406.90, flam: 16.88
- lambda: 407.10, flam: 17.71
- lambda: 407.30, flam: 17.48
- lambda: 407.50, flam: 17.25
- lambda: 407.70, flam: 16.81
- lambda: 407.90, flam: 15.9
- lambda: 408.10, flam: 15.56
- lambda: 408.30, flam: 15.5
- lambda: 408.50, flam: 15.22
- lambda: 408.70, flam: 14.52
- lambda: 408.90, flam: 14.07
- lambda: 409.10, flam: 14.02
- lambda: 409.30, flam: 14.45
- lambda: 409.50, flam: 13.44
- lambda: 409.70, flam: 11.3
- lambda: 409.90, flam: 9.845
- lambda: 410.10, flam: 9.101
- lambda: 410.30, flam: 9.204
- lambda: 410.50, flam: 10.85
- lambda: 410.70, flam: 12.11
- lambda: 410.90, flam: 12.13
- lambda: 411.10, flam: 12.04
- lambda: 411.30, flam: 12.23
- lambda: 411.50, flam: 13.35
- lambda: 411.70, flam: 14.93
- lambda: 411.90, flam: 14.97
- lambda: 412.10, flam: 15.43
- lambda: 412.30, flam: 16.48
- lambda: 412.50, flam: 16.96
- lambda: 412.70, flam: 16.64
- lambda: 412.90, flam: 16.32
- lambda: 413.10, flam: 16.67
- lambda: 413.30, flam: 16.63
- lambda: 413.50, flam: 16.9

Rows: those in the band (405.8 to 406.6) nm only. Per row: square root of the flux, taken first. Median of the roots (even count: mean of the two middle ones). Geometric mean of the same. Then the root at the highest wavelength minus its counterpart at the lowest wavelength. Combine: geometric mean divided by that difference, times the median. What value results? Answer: -116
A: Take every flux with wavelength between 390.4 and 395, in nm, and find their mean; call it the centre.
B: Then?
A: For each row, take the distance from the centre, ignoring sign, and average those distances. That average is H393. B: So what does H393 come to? 1.3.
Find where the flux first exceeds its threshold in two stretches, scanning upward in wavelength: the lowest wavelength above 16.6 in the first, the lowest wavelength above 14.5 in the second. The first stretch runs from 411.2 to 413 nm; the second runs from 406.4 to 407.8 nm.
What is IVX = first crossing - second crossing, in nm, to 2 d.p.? 6.00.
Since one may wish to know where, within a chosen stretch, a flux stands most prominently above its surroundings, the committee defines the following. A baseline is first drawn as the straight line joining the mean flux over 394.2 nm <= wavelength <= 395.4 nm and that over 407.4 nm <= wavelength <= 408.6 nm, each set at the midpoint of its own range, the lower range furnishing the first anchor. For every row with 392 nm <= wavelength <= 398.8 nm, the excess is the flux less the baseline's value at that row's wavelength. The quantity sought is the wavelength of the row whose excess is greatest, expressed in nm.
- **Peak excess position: 394.70 nm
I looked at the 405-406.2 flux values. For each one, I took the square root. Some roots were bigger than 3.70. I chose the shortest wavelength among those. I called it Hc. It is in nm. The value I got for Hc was 405.10 nm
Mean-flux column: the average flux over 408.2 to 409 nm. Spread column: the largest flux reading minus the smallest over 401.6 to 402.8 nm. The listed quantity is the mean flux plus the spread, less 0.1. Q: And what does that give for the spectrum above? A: 16.2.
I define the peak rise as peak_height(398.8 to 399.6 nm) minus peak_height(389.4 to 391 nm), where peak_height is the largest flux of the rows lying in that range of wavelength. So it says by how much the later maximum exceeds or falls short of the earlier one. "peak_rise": 1.2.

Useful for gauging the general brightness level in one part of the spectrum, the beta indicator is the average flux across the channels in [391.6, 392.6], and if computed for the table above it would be 15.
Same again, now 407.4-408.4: 16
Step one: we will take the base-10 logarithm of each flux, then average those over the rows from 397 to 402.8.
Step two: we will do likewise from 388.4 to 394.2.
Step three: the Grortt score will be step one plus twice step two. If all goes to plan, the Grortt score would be 3.36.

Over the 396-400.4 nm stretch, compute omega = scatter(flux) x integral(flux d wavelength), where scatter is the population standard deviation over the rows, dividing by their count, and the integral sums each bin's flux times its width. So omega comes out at 203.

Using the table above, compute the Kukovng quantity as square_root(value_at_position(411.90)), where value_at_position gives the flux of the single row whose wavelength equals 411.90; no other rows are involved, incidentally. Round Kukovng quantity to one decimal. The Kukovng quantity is 3.9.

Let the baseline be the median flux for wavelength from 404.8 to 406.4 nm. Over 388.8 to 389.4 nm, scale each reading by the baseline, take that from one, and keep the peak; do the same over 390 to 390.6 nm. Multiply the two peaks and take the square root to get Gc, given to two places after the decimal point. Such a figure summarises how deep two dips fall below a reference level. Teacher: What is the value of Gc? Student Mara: 0.38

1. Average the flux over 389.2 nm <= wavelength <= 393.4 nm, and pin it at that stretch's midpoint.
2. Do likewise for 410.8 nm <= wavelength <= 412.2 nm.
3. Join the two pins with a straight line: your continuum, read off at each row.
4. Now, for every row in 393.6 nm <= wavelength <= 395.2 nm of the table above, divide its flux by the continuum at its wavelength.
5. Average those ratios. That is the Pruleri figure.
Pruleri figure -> 1.09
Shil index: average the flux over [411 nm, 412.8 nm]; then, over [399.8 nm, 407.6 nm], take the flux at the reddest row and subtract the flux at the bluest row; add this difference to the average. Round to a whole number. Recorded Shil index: 15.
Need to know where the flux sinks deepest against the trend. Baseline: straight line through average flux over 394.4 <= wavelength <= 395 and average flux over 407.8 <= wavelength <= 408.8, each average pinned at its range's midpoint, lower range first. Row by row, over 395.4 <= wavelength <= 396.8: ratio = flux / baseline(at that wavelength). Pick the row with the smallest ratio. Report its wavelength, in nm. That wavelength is 396.70 nm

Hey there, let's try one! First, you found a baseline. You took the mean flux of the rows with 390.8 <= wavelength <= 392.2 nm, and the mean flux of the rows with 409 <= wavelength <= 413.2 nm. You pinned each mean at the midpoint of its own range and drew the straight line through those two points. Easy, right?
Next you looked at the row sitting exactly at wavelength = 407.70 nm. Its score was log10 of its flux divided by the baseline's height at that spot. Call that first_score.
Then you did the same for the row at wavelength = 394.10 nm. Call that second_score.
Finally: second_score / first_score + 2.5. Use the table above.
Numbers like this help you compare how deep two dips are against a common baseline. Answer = 2.3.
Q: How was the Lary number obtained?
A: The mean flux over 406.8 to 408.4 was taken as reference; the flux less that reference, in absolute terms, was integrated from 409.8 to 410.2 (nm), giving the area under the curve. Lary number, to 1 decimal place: 2.9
